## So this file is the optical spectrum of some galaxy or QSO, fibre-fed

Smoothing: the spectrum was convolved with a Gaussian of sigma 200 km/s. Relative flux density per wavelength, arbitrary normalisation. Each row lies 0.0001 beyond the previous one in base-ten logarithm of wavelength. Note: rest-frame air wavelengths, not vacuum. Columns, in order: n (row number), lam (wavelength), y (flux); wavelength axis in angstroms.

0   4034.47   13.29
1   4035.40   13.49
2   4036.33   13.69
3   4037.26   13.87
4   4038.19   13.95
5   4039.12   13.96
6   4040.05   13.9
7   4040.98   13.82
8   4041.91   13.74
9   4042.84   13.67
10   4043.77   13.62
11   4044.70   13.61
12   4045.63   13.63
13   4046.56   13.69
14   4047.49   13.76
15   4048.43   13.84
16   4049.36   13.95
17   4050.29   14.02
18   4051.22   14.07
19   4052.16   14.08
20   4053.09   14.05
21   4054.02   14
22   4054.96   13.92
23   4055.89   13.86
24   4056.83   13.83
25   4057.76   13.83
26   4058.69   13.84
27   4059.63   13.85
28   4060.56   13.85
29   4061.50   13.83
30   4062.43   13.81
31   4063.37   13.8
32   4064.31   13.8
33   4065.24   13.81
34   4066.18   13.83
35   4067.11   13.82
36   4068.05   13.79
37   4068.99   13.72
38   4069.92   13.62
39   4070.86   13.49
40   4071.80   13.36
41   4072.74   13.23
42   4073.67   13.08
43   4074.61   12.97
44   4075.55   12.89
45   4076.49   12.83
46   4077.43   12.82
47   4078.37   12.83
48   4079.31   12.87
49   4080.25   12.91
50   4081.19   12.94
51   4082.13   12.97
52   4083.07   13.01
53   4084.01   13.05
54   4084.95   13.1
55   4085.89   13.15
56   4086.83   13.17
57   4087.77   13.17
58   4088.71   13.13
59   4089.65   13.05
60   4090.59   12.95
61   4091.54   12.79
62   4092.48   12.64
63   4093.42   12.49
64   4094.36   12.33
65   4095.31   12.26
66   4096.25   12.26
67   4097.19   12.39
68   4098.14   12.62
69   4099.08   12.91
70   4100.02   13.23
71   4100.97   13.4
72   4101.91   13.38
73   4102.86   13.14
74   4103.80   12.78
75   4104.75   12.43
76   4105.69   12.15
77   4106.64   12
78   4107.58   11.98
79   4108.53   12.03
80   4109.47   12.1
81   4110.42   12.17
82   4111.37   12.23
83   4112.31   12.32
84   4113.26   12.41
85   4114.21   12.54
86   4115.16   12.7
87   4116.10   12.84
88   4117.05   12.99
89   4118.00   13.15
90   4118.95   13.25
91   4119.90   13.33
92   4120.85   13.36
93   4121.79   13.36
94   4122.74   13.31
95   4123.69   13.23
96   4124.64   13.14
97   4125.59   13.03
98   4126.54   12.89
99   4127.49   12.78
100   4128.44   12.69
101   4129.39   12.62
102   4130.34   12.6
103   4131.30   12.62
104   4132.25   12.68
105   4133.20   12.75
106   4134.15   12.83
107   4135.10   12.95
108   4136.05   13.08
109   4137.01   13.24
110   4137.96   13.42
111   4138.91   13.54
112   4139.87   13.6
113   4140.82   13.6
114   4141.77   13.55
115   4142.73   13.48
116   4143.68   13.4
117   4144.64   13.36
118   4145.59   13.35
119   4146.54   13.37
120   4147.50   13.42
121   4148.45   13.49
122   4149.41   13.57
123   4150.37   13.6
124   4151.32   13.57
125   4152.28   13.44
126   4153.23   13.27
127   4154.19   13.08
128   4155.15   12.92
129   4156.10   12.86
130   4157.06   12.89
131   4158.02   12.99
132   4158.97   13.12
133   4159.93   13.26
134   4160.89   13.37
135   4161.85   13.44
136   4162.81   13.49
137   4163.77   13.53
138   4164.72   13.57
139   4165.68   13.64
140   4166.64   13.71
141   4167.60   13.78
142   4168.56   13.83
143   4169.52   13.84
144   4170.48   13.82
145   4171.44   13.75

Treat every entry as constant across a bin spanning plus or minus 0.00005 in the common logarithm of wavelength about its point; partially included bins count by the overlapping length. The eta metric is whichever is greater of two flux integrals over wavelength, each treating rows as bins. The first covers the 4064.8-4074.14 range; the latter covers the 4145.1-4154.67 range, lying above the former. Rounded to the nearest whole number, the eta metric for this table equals 128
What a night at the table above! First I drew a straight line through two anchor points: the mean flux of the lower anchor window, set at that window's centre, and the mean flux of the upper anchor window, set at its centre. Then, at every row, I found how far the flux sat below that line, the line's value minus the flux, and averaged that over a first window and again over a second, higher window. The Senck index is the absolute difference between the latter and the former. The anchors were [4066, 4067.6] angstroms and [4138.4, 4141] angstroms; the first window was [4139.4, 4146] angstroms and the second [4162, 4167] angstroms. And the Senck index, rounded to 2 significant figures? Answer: 0.18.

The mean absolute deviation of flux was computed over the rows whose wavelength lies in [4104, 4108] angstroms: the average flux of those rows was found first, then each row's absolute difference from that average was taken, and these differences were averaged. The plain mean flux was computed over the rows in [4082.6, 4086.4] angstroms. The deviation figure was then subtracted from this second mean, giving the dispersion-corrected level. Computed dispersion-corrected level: 12.9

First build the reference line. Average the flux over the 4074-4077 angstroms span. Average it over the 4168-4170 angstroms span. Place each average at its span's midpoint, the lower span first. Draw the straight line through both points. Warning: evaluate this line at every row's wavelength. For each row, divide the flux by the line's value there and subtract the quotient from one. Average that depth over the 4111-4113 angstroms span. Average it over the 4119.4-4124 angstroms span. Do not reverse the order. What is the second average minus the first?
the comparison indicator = -0.07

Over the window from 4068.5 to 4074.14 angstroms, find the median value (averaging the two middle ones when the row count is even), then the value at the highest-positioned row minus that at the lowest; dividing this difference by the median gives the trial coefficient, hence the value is -0.048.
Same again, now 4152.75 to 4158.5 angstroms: -0.022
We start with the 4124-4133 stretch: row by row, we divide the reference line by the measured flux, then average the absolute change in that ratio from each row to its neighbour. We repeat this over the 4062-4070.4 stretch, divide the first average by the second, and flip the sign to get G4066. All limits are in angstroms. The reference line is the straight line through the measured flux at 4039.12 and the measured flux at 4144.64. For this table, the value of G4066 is -2.8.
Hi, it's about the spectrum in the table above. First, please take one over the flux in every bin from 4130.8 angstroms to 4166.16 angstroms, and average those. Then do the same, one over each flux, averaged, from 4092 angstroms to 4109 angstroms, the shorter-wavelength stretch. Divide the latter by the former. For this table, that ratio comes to 1.06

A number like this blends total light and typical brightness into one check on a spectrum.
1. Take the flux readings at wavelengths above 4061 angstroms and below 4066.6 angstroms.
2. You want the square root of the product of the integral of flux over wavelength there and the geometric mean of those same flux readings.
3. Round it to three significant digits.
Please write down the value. 32.7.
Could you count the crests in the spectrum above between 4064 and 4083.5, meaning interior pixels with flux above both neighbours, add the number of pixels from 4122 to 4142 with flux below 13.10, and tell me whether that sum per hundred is 0.13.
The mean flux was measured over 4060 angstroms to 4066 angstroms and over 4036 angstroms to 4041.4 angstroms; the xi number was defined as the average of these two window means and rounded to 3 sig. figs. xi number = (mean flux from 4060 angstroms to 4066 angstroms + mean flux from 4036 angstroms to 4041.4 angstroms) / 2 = 13.8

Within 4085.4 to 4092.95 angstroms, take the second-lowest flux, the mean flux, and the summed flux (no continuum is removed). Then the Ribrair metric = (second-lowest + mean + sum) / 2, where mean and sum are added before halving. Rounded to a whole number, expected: 65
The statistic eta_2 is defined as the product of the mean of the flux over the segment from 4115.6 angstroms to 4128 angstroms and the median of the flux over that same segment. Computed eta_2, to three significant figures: 173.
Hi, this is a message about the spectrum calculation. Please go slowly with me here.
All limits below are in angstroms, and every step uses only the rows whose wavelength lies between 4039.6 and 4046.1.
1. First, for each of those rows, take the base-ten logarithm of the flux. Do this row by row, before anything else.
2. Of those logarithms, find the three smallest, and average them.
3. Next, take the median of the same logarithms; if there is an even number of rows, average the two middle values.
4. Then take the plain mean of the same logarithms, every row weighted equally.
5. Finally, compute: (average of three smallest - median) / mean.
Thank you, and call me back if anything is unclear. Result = -0.0014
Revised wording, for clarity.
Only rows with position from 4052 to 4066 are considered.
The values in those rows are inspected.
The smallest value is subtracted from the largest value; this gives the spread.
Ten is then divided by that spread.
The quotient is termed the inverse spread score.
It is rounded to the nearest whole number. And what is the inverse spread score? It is 36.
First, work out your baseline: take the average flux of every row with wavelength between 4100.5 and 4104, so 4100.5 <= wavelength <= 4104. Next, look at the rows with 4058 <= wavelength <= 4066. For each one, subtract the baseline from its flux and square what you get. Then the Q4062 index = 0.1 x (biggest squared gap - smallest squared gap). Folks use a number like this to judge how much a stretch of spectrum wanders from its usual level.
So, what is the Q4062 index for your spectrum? 0.006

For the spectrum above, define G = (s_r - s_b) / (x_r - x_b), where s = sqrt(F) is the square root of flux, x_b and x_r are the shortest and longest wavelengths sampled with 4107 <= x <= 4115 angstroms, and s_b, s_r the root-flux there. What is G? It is 0.012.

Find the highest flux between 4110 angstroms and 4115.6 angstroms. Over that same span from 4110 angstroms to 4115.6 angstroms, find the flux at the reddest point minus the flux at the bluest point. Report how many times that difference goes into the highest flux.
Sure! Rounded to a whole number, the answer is 24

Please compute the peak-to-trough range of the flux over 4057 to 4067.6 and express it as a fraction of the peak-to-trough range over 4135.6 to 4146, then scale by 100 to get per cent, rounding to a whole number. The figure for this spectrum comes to 10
